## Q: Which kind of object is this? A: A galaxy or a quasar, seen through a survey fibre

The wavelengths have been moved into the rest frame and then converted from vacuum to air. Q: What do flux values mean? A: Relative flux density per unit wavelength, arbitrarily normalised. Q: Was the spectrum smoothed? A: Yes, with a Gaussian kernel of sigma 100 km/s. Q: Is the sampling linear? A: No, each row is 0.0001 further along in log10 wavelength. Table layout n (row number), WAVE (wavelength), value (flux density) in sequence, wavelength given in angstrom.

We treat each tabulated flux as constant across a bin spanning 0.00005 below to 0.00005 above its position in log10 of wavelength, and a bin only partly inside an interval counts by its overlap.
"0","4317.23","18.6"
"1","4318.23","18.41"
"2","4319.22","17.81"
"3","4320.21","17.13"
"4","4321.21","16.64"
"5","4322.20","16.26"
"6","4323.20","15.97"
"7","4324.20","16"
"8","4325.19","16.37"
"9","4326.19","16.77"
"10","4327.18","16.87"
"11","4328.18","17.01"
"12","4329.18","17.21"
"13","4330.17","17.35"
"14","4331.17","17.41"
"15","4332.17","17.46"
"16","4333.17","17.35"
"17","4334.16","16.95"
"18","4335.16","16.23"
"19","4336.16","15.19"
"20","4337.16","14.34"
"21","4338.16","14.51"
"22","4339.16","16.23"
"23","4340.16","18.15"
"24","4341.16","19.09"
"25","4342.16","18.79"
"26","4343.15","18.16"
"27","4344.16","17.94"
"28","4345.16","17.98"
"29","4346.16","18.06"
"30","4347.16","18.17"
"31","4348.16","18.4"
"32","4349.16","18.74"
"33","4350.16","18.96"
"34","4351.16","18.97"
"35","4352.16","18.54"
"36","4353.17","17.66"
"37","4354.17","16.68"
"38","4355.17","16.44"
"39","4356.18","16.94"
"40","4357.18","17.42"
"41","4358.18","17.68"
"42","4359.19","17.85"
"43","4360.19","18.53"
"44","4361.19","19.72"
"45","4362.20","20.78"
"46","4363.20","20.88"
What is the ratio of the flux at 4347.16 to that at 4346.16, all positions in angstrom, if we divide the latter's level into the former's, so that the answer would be 1.01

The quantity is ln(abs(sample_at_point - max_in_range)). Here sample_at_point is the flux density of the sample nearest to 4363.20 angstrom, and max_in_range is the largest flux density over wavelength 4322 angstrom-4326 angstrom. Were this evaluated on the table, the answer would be 1.5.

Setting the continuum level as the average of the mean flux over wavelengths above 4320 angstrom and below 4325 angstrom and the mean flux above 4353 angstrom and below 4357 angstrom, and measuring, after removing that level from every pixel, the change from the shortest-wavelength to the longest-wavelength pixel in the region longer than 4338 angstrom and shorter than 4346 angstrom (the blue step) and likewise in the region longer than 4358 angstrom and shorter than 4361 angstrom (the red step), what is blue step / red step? 4.1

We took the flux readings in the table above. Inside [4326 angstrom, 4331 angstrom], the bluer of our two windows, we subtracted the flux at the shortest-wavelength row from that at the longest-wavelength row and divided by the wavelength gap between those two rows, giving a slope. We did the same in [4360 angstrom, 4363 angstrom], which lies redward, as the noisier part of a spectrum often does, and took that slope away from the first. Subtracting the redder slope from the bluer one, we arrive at -1.0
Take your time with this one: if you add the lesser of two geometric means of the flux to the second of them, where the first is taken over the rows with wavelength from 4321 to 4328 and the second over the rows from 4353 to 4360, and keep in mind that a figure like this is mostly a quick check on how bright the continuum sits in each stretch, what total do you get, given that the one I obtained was 33.6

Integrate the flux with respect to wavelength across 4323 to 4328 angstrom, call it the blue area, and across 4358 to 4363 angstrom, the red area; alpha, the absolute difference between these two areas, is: 13.3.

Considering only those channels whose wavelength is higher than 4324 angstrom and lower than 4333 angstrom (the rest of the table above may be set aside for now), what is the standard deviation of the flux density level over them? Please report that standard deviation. 0.5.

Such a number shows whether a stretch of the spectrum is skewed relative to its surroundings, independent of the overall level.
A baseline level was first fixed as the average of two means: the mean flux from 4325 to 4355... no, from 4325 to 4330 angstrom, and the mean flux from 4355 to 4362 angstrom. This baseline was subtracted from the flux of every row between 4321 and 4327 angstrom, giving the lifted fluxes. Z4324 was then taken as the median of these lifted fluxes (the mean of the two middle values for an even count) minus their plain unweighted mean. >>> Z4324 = 0.0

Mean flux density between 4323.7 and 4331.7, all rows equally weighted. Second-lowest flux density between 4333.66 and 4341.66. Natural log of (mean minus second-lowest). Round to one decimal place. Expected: 0.9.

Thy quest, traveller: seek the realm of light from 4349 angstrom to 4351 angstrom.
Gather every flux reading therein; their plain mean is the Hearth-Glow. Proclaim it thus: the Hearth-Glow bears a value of 18.9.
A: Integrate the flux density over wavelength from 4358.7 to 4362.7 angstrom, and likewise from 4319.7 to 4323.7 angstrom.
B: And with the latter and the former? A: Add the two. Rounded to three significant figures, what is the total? 143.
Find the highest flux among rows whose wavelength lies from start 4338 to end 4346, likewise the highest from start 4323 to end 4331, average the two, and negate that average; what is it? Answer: -18.2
